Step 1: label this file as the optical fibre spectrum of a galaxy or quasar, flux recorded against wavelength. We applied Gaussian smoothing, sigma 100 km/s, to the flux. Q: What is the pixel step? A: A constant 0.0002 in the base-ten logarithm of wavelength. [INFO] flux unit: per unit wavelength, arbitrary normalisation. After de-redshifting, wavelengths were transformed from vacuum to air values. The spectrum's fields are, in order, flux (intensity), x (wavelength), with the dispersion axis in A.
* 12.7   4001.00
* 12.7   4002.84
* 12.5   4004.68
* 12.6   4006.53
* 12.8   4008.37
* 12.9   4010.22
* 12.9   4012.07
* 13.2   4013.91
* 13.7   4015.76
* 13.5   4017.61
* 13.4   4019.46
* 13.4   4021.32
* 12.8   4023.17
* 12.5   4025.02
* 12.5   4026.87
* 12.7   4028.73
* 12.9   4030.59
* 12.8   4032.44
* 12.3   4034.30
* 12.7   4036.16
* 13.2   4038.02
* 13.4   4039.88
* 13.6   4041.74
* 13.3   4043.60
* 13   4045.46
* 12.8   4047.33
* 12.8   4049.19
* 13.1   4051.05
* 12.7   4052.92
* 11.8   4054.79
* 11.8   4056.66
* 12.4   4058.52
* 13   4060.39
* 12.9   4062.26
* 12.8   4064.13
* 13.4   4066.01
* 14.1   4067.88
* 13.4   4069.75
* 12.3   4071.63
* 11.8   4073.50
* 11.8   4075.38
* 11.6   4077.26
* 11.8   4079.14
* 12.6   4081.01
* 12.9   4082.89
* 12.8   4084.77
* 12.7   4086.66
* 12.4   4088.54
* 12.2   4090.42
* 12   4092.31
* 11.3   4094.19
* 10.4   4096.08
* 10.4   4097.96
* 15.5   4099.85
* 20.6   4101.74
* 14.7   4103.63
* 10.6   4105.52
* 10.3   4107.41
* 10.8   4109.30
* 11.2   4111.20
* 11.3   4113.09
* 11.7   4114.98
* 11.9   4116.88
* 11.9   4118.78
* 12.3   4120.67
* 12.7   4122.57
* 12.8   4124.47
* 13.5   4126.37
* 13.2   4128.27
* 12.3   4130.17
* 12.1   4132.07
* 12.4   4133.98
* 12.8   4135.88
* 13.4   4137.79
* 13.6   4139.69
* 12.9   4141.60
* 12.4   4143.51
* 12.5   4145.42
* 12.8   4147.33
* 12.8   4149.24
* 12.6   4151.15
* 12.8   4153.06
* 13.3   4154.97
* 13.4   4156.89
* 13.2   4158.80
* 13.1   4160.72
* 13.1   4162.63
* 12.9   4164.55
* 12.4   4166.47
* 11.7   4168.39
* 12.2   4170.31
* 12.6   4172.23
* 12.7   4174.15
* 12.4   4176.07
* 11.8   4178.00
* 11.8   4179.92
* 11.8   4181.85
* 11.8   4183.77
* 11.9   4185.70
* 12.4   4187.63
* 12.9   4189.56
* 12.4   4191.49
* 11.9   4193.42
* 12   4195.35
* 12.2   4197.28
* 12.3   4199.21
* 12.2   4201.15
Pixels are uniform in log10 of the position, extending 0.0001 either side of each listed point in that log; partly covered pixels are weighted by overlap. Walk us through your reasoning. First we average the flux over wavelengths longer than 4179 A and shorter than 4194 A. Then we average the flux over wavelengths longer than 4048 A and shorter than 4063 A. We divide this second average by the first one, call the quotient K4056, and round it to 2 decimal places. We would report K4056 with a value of 1.04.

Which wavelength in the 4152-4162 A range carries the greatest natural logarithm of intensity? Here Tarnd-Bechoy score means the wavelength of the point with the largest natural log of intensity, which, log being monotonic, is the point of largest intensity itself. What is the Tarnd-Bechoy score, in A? 4156.89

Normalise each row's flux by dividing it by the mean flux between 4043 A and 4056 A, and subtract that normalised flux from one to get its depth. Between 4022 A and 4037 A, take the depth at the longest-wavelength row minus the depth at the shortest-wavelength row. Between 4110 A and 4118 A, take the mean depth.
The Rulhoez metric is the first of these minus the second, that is -0.09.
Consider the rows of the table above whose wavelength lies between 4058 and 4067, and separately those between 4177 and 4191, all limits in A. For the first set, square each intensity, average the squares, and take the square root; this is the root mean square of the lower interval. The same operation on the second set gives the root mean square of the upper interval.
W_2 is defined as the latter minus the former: -0.8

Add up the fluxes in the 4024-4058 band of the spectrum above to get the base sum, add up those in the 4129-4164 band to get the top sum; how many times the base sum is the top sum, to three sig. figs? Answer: 1.01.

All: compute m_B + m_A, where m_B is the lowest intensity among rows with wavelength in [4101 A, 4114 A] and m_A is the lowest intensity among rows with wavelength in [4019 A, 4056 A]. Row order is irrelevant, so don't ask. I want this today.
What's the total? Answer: 22.1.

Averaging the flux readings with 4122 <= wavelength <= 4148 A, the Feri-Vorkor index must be 12.8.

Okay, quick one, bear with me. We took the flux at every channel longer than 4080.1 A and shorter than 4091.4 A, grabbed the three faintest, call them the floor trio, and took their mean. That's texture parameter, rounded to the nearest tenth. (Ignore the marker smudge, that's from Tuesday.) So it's 12.4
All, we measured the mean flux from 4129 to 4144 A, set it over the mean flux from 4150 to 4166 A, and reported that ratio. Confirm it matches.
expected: 0.98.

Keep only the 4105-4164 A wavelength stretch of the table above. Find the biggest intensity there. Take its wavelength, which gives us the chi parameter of 4139.69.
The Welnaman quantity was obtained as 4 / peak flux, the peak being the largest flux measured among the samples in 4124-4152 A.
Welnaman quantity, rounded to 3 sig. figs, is 0.294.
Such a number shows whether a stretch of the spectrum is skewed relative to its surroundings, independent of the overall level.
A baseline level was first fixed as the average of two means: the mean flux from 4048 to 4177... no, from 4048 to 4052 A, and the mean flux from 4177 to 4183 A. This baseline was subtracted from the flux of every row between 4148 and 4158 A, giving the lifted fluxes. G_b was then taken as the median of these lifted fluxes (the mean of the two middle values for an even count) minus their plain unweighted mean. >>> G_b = -0.18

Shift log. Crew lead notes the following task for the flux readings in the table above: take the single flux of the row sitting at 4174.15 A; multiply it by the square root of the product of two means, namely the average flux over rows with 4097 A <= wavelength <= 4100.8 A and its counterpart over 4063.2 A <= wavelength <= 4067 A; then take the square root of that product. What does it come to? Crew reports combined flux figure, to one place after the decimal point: 12.9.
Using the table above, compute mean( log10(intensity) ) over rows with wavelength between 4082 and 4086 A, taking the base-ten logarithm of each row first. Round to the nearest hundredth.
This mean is 1.11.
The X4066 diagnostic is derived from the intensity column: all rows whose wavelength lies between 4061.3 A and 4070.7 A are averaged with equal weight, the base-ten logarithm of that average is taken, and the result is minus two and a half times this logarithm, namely -2.81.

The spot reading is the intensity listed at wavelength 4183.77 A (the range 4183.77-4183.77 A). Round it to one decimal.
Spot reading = 11.8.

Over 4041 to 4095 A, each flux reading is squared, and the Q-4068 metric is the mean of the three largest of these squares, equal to 188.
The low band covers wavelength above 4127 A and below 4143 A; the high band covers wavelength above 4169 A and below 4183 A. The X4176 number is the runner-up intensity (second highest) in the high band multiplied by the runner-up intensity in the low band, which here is 169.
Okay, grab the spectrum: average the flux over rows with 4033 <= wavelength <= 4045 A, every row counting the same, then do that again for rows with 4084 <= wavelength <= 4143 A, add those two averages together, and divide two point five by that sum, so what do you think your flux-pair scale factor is 0.0976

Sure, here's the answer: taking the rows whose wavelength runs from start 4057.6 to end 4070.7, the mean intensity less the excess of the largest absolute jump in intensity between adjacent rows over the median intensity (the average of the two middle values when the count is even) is 25.4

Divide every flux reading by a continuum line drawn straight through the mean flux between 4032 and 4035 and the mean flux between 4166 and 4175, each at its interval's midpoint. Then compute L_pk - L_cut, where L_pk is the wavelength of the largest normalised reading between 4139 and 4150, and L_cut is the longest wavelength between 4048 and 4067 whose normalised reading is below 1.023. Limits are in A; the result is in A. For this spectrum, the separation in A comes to 81.2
